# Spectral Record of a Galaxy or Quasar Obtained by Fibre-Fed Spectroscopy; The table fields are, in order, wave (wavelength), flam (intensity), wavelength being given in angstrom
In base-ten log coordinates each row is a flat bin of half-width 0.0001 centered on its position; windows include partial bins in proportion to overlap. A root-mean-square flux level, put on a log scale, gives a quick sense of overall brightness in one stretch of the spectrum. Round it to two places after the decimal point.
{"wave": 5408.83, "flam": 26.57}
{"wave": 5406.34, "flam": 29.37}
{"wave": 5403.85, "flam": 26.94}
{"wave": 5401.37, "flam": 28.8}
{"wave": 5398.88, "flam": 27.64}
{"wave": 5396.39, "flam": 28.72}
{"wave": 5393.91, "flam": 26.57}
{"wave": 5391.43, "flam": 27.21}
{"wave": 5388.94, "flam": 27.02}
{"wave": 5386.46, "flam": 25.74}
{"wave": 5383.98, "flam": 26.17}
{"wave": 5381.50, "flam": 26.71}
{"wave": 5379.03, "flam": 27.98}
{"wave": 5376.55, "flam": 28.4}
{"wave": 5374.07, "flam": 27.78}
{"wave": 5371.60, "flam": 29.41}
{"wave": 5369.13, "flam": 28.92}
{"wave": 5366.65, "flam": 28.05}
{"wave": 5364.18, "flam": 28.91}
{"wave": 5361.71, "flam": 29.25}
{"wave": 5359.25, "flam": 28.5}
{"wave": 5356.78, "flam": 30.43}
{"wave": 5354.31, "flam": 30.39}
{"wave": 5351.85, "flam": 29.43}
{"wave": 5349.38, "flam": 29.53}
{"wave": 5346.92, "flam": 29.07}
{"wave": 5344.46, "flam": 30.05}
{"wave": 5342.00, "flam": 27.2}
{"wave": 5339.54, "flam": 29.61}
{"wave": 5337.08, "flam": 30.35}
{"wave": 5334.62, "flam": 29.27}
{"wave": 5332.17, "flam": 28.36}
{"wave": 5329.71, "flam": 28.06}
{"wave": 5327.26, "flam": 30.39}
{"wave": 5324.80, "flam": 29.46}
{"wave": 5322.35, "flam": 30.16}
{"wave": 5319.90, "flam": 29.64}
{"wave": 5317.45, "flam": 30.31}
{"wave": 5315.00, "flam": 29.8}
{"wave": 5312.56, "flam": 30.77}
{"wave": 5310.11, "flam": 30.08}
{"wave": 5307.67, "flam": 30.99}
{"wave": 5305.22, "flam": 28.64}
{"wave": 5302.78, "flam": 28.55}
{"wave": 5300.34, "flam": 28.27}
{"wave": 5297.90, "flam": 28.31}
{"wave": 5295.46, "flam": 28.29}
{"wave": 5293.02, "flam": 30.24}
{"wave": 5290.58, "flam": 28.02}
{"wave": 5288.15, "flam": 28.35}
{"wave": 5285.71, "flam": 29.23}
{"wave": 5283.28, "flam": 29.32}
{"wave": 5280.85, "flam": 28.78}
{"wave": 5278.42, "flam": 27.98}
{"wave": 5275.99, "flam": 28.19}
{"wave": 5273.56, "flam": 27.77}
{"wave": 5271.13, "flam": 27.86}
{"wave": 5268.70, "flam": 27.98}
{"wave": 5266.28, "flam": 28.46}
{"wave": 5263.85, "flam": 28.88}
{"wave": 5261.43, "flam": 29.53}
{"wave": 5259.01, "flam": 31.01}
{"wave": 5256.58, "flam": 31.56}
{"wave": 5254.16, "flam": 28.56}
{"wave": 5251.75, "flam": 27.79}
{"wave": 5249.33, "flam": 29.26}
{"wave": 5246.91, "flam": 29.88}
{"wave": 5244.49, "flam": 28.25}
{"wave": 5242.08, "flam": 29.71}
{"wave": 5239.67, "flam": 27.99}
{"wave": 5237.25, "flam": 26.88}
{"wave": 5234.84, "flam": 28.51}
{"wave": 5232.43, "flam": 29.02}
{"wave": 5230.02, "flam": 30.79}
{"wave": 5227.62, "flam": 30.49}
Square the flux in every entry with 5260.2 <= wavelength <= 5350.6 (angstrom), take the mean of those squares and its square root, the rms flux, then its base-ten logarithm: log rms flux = 1.46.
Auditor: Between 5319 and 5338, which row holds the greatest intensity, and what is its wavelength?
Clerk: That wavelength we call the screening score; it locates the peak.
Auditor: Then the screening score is 5327.26 angstrom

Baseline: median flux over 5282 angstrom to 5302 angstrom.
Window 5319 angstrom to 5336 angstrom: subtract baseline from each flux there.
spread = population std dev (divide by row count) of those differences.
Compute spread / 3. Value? 0.27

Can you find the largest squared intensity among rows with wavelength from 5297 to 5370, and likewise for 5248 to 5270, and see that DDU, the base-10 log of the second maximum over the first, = 0.016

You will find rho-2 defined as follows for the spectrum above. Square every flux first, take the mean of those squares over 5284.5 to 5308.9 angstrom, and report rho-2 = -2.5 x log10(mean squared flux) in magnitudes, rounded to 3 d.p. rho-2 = -7.305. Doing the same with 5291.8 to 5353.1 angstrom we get -7.342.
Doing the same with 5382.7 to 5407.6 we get -7.192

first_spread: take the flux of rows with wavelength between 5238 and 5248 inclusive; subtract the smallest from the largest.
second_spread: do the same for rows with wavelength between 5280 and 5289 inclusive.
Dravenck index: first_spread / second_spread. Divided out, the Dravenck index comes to 1.9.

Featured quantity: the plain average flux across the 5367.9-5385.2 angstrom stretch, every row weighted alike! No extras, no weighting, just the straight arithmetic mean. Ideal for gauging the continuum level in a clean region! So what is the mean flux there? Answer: 27.9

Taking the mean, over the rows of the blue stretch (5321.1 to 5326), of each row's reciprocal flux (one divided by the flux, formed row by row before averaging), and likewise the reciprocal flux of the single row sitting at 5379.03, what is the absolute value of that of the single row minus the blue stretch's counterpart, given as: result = 0.0022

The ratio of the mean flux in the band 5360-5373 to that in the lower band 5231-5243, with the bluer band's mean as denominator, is 1.02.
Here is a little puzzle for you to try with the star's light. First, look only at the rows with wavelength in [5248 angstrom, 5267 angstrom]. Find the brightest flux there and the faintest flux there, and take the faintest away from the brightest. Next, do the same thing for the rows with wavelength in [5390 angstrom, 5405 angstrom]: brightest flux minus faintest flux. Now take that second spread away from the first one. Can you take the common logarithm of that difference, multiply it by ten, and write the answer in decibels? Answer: 1.9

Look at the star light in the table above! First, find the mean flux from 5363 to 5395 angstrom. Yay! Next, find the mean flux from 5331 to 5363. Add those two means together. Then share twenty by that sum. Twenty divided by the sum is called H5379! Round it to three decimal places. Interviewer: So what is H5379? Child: 0.351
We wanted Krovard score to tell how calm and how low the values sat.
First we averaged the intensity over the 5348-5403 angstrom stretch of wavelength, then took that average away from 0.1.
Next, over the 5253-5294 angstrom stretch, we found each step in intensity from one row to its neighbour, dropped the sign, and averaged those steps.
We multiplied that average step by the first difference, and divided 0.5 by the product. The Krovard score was -0.023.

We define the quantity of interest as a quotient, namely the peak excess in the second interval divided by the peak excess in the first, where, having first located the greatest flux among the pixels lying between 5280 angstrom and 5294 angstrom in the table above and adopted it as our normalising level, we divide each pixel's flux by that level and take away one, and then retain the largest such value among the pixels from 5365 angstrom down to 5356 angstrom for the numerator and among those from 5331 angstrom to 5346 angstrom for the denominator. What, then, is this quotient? 2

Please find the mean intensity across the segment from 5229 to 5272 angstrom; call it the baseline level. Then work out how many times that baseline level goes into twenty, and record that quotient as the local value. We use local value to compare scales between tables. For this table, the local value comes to 0.690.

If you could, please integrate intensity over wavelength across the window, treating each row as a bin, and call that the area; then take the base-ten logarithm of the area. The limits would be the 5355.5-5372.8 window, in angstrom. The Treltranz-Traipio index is 2.7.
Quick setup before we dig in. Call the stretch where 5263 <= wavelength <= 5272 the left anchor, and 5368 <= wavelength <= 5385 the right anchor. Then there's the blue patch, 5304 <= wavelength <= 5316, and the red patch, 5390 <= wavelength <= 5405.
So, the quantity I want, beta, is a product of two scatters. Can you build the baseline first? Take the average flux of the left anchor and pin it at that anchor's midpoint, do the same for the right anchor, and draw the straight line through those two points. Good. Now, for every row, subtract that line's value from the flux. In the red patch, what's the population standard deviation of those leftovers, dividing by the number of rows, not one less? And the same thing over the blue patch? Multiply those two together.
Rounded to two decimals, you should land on 0.71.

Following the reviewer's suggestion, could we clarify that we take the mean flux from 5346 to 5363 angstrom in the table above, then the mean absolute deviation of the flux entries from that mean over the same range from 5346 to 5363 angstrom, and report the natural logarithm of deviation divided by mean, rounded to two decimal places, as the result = -4.05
